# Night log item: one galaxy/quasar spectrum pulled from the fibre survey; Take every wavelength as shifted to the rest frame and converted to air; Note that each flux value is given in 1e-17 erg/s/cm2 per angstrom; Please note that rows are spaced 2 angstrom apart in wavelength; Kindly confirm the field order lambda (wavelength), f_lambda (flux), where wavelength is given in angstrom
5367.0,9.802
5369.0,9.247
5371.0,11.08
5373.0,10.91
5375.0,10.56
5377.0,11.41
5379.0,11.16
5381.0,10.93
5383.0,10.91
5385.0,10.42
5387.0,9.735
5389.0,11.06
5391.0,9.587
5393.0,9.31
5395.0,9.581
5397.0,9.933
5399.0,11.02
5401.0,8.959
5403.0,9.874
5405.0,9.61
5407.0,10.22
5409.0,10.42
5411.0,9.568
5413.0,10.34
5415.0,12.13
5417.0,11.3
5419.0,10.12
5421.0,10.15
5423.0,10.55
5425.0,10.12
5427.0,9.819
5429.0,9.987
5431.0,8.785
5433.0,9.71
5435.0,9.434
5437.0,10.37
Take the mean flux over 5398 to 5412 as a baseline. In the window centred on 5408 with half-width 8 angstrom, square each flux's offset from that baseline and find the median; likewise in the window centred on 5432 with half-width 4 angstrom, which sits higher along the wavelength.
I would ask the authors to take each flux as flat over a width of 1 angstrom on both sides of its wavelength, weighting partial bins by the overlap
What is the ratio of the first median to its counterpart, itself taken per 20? 0.05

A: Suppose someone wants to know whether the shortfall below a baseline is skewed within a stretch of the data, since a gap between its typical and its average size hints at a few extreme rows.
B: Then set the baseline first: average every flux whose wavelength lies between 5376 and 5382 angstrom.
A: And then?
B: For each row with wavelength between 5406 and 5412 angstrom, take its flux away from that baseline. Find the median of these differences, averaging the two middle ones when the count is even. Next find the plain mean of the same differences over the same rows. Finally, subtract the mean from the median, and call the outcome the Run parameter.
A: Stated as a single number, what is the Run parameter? -0.15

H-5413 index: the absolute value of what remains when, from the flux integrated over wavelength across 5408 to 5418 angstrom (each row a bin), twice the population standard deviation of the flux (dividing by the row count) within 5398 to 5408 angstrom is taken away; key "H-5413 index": 106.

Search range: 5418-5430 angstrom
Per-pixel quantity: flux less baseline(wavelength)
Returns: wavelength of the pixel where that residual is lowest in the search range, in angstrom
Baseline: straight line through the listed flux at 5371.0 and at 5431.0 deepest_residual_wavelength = 5419.0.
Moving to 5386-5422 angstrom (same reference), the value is 5401.0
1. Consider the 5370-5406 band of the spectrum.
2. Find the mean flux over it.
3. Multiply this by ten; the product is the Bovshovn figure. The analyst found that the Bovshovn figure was 103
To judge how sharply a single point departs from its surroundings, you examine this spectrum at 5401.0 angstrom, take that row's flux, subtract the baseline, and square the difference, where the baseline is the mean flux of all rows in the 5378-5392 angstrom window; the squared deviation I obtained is 2.5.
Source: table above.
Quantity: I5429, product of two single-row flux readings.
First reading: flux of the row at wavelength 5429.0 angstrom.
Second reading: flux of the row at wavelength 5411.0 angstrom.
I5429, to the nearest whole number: 96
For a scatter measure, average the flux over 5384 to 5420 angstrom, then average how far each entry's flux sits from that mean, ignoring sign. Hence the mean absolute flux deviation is 0.61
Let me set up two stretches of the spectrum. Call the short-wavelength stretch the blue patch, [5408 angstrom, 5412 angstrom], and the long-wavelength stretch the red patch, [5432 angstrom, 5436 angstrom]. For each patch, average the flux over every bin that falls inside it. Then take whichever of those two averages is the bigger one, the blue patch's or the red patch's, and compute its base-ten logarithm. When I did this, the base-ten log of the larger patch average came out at 1.00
